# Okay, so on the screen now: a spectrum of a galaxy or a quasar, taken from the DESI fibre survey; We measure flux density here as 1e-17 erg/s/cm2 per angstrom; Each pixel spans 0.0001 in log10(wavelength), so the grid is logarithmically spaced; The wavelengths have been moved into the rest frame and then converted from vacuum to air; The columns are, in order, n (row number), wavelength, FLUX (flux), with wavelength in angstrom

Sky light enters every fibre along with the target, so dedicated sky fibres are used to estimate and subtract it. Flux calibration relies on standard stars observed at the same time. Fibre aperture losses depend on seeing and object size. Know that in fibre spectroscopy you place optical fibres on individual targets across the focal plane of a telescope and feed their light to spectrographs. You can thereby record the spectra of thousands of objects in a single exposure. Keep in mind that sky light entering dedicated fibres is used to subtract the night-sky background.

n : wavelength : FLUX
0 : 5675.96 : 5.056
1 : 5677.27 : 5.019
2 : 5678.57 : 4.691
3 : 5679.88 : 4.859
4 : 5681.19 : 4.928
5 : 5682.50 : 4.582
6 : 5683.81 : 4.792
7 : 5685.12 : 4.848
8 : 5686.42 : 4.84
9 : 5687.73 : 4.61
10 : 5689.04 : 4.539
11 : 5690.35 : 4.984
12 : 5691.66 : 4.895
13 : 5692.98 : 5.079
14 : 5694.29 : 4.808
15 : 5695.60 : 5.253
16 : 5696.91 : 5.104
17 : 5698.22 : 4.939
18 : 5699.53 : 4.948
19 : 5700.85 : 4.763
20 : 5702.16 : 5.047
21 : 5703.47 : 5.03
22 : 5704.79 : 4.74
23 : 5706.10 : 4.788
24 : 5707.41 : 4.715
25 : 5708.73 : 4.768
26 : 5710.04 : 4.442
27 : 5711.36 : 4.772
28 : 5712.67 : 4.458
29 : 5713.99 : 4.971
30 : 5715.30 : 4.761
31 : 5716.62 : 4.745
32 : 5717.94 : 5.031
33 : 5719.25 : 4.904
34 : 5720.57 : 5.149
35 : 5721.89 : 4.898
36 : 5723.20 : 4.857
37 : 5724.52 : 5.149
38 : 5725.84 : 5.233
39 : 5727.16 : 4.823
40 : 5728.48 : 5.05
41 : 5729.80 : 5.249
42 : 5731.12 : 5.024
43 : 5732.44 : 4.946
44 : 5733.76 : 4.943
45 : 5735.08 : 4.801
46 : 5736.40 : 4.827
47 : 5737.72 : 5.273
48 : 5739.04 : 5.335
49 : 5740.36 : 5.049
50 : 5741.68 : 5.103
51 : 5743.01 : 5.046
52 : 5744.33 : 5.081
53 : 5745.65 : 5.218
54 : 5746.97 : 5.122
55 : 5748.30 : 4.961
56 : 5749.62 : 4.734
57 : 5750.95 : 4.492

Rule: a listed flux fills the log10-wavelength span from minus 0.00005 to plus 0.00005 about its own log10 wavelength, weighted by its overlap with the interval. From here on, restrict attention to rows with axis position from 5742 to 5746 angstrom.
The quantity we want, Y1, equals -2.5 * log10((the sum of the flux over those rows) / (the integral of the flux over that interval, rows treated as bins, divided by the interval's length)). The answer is -1.20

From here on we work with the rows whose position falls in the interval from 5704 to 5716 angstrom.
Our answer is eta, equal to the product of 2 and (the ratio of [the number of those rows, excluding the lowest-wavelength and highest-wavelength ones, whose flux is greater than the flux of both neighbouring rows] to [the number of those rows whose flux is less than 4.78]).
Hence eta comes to 1.1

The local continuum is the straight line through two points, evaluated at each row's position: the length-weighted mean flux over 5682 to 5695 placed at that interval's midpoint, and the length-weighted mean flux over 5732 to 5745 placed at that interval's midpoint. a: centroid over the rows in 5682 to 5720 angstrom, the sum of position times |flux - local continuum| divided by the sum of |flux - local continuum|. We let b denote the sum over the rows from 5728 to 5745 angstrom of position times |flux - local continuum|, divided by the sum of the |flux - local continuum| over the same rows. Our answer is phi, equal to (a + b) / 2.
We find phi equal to 5718.6 angstrom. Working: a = 5701.8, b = 5735.5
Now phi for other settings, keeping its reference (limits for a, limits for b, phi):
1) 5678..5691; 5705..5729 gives 5700.8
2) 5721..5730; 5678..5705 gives 5709.6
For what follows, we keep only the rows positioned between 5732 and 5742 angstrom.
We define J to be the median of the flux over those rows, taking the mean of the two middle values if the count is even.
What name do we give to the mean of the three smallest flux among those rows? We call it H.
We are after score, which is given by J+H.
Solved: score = 9.9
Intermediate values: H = 4.86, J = 5.00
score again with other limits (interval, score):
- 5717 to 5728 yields 9.8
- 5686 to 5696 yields 9.5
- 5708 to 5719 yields 9.3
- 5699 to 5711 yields 9.4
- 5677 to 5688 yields 9.5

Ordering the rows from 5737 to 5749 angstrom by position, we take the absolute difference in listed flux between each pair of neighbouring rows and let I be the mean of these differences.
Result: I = 0.11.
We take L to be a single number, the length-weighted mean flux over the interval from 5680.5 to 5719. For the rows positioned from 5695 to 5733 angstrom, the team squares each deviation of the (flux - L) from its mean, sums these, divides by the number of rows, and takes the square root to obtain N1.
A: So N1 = 0.20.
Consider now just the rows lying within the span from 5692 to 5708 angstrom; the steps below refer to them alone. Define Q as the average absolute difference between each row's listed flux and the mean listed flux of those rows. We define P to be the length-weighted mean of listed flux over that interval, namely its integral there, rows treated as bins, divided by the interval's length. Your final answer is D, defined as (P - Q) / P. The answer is 0.971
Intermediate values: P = 4.93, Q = 0.143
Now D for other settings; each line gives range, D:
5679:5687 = 0.983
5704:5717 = 0.977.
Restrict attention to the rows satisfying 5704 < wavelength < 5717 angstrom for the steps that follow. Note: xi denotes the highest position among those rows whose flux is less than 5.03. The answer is 5716.62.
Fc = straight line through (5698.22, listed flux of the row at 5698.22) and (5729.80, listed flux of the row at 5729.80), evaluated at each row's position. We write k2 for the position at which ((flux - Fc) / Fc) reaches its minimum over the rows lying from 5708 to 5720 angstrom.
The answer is 5712.67 angstrom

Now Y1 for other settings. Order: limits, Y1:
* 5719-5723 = -1.19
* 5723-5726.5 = -1.19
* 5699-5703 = -1.19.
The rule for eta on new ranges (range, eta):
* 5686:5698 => 3.0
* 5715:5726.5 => 2.0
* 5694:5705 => 3.0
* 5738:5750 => 4.0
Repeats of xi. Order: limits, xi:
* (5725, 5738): 5736.40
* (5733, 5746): 5736.40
